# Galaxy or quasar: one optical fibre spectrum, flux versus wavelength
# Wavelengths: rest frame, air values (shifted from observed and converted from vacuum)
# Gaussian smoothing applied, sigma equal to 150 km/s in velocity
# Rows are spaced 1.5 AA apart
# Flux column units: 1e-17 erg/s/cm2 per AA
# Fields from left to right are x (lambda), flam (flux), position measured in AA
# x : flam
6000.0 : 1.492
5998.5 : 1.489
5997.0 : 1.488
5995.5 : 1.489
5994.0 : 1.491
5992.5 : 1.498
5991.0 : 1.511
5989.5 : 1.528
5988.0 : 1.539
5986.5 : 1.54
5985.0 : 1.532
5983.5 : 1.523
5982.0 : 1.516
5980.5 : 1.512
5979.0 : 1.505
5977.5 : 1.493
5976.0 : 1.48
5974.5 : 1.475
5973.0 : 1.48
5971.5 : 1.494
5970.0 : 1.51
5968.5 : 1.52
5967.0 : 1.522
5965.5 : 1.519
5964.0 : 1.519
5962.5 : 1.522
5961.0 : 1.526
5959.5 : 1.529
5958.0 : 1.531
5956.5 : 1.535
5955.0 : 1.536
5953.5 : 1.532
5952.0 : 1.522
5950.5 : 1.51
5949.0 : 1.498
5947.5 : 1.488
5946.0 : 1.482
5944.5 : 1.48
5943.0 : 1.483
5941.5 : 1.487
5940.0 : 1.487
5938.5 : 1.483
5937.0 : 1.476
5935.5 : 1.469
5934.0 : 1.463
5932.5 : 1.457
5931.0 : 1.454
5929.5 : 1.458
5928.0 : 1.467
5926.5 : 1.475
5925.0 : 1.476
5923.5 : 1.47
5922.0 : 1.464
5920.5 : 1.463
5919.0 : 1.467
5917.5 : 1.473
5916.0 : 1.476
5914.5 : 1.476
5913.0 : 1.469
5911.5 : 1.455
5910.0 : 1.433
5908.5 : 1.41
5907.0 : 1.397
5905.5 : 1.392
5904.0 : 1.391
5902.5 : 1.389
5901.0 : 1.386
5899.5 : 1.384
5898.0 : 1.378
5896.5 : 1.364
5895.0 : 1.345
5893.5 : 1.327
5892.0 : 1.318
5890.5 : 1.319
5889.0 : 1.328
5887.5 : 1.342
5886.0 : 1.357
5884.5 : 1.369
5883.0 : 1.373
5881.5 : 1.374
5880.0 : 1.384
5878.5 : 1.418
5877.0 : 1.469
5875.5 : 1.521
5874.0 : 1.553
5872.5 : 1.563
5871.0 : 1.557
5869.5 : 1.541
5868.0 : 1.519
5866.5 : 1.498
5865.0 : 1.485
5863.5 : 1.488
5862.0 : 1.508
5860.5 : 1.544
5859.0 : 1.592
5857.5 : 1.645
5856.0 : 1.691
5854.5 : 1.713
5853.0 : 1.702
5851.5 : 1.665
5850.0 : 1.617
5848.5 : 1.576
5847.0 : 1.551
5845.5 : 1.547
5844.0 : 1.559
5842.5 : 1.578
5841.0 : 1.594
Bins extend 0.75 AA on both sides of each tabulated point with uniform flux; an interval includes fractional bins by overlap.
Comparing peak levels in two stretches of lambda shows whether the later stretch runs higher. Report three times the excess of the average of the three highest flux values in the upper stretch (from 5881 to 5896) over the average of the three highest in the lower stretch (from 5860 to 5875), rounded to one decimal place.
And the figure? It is -0.6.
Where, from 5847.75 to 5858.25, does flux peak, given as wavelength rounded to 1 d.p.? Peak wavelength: 5854.5 AA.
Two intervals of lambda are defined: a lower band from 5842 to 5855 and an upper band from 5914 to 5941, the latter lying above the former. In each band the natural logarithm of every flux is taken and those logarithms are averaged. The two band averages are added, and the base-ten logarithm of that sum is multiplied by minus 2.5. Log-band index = 0.162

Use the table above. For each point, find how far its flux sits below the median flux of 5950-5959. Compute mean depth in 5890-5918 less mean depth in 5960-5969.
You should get 0.12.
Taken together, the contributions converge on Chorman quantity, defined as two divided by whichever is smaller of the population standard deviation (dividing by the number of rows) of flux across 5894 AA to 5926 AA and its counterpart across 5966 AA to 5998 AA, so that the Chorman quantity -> 104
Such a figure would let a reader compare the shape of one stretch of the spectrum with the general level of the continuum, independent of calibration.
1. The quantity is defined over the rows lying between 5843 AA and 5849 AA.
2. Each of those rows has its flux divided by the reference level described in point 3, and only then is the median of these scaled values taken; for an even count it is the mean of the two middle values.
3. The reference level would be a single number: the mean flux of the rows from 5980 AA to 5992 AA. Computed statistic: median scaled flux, 1.02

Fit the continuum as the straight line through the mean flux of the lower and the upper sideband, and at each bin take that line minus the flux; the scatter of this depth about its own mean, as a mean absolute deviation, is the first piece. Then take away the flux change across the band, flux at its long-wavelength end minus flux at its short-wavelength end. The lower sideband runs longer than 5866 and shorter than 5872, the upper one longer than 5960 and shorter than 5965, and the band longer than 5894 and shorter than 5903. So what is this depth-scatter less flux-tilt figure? -0.03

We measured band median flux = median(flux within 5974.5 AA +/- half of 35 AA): 1.52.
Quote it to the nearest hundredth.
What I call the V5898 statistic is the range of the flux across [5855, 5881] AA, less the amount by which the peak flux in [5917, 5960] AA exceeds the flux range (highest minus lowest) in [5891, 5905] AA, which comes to -1.16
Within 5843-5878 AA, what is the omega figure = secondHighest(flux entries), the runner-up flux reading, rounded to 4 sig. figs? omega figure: 1.702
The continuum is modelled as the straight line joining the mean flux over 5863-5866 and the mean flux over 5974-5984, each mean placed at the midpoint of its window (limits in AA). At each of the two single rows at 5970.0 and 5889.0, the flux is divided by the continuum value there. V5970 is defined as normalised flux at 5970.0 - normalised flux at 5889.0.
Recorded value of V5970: 0.12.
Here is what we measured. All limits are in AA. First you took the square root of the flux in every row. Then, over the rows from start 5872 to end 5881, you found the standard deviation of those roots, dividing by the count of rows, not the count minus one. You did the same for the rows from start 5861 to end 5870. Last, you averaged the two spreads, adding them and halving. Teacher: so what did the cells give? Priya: 0.018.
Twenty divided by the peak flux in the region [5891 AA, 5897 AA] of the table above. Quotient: 14.7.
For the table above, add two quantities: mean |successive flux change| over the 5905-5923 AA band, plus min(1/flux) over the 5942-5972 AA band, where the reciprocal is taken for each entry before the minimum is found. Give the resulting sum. 0.660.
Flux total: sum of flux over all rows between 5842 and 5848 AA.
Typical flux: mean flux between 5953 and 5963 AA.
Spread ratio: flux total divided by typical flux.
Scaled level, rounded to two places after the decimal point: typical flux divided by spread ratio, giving 0.38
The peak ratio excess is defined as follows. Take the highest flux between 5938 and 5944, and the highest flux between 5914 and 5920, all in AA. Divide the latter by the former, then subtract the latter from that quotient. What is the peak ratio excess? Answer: -0.483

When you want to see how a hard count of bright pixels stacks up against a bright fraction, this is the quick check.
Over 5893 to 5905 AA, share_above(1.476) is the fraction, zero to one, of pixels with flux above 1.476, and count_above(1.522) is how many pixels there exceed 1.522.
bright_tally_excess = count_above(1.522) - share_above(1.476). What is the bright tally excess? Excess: 0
